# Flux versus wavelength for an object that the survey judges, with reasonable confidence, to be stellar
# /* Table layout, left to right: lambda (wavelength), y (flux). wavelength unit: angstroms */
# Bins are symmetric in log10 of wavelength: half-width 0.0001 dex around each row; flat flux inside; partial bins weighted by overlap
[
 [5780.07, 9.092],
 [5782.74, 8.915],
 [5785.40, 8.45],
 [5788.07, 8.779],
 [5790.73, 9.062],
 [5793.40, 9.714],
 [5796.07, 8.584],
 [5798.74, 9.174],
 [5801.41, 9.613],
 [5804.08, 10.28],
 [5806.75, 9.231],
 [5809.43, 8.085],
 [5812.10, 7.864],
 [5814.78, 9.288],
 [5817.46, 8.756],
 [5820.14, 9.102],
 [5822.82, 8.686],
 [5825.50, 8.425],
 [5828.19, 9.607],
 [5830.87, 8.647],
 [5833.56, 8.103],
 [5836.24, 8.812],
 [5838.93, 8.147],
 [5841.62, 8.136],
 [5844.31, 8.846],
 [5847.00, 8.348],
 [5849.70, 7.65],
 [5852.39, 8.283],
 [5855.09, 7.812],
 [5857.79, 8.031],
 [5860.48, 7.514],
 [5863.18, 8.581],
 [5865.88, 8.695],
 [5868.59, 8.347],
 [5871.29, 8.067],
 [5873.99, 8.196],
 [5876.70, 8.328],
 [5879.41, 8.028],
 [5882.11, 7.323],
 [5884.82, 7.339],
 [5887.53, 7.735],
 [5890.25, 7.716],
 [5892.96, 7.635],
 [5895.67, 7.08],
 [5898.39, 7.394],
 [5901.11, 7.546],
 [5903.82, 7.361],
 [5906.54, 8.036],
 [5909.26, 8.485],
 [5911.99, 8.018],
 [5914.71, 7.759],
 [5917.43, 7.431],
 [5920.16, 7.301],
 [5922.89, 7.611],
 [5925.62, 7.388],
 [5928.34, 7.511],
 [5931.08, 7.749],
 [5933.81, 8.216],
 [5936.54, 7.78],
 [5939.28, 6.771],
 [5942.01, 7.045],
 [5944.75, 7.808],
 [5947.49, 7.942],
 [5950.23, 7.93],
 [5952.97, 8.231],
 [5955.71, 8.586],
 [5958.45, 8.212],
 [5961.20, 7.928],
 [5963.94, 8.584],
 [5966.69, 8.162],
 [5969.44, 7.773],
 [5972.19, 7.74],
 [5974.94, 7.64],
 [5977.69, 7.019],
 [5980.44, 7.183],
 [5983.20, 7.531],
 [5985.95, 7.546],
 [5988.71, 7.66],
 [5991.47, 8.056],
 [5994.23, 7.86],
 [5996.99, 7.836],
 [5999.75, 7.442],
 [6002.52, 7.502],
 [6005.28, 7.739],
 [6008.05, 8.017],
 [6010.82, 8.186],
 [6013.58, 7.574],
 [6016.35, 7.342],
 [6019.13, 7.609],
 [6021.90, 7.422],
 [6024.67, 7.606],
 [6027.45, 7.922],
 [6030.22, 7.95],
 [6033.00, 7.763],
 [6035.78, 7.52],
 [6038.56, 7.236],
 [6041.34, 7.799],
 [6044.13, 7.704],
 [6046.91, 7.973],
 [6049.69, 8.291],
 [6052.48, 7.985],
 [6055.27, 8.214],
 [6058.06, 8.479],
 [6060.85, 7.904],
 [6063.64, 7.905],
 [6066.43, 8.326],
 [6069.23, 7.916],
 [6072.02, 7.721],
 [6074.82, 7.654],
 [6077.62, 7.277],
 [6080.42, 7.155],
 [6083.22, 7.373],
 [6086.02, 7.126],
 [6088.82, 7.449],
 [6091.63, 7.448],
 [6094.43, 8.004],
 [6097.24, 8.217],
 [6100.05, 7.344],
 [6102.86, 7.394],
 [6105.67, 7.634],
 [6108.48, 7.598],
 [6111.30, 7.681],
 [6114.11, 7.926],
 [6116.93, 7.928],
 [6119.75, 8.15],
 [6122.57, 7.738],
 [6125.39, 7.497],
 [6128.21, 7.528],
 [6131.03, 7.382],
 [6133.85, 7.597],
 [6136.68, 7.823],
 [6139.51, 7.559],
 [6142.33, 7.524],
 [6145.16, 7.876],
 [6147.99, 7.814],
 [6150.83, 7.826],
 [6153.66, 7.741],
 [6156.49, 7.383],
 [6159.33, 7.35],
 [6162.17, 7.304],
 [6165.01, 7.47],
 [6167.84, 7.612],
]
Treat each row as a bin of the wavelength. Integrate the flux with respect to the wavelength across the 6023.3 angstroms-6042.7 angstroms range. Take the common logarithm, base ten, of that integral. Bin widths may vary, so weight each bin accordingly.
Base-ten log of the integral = 2.17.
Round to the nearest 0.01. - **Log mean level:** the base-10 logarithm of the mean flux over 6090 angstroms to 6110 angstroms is 0.88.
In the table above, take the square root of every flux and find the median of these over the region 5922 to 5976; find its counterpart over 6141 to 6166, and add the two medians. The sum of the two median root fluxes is 5.53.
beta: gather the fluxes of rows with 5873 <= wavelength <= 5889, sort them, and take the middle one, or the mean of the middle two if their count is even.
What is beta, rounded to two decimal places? 7.88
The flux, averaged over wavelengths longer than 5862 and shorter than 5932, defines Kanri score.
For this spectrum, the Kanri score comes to 7.79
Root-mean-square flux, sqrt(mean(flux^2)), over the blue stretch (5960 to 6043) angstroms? 7.71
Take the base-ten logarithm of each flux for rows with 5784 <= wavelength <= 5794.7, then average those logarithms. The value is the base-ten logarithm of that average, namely -0.021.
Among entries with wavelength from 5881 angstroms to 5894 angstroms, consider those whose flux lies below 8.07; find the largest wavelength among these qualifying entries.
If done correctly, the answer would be 5892.96 angstroms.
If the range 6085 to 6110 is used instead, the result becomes 6108.48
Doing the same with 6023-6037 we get 6035.78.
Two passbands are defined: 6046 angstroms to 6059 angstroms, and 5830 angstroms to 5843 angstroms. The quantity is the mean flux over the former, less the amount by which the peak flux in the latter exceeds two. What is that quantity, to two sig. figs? 1.4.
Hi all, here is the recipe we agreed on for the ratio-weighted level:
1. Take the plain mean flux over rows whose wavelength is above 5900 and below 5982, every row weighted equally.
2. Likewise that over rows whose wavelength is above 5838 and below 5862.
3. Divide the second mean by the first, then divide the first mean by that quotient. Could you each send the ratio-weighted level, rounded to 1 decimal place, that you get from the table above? 7.4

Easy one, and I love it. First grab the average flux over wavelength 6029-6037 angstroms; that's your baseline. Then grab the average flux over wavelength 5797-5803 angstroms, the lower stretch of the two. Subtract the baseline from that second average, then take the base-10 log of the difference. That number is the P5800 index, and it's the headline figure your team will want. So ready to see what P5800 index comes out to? 0.2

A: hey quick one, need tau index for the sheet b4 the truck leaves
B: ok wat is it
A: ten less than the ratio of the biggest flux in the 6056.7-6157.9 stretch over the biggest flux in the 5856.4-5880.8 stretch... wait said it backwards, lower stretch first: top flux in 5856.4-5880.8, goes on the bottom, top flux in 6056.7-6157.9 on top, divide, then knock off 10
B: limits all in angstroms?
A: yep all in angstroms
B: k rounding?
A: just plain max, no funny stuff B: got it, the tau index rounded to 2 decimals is -9.02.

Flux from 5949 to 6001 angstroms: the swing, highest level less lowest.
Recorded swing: 1.6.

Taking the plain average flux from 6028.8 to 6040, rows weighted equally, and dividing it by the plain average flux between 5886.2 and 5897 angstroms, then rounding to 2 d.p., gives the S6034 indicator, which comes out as 1.01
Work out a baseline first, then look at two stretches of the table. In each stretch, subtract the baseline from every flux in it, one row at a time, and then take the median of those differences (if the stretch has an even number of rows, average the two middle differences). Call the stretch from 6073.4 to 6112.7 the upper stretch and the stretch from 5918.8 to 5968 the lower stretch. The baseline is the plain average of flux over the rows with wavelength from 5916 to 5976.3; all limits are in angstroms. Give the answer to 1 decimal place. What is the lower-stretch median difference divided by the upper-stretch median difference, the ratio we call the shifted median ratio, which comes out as -0.2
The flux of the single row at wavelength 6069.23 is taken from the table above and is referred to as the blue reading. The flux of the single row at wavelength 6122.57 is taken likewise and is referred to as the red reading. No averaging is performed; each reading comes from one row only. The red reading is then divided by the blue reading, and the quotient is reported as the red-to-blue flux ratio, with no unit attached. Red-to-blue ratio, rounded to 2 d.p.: 0.98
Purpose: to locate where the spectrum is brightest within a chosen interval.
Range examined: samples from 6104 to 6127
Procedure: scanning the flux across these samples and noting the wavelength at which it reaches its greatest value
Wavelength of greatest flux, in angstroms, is 6119.75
